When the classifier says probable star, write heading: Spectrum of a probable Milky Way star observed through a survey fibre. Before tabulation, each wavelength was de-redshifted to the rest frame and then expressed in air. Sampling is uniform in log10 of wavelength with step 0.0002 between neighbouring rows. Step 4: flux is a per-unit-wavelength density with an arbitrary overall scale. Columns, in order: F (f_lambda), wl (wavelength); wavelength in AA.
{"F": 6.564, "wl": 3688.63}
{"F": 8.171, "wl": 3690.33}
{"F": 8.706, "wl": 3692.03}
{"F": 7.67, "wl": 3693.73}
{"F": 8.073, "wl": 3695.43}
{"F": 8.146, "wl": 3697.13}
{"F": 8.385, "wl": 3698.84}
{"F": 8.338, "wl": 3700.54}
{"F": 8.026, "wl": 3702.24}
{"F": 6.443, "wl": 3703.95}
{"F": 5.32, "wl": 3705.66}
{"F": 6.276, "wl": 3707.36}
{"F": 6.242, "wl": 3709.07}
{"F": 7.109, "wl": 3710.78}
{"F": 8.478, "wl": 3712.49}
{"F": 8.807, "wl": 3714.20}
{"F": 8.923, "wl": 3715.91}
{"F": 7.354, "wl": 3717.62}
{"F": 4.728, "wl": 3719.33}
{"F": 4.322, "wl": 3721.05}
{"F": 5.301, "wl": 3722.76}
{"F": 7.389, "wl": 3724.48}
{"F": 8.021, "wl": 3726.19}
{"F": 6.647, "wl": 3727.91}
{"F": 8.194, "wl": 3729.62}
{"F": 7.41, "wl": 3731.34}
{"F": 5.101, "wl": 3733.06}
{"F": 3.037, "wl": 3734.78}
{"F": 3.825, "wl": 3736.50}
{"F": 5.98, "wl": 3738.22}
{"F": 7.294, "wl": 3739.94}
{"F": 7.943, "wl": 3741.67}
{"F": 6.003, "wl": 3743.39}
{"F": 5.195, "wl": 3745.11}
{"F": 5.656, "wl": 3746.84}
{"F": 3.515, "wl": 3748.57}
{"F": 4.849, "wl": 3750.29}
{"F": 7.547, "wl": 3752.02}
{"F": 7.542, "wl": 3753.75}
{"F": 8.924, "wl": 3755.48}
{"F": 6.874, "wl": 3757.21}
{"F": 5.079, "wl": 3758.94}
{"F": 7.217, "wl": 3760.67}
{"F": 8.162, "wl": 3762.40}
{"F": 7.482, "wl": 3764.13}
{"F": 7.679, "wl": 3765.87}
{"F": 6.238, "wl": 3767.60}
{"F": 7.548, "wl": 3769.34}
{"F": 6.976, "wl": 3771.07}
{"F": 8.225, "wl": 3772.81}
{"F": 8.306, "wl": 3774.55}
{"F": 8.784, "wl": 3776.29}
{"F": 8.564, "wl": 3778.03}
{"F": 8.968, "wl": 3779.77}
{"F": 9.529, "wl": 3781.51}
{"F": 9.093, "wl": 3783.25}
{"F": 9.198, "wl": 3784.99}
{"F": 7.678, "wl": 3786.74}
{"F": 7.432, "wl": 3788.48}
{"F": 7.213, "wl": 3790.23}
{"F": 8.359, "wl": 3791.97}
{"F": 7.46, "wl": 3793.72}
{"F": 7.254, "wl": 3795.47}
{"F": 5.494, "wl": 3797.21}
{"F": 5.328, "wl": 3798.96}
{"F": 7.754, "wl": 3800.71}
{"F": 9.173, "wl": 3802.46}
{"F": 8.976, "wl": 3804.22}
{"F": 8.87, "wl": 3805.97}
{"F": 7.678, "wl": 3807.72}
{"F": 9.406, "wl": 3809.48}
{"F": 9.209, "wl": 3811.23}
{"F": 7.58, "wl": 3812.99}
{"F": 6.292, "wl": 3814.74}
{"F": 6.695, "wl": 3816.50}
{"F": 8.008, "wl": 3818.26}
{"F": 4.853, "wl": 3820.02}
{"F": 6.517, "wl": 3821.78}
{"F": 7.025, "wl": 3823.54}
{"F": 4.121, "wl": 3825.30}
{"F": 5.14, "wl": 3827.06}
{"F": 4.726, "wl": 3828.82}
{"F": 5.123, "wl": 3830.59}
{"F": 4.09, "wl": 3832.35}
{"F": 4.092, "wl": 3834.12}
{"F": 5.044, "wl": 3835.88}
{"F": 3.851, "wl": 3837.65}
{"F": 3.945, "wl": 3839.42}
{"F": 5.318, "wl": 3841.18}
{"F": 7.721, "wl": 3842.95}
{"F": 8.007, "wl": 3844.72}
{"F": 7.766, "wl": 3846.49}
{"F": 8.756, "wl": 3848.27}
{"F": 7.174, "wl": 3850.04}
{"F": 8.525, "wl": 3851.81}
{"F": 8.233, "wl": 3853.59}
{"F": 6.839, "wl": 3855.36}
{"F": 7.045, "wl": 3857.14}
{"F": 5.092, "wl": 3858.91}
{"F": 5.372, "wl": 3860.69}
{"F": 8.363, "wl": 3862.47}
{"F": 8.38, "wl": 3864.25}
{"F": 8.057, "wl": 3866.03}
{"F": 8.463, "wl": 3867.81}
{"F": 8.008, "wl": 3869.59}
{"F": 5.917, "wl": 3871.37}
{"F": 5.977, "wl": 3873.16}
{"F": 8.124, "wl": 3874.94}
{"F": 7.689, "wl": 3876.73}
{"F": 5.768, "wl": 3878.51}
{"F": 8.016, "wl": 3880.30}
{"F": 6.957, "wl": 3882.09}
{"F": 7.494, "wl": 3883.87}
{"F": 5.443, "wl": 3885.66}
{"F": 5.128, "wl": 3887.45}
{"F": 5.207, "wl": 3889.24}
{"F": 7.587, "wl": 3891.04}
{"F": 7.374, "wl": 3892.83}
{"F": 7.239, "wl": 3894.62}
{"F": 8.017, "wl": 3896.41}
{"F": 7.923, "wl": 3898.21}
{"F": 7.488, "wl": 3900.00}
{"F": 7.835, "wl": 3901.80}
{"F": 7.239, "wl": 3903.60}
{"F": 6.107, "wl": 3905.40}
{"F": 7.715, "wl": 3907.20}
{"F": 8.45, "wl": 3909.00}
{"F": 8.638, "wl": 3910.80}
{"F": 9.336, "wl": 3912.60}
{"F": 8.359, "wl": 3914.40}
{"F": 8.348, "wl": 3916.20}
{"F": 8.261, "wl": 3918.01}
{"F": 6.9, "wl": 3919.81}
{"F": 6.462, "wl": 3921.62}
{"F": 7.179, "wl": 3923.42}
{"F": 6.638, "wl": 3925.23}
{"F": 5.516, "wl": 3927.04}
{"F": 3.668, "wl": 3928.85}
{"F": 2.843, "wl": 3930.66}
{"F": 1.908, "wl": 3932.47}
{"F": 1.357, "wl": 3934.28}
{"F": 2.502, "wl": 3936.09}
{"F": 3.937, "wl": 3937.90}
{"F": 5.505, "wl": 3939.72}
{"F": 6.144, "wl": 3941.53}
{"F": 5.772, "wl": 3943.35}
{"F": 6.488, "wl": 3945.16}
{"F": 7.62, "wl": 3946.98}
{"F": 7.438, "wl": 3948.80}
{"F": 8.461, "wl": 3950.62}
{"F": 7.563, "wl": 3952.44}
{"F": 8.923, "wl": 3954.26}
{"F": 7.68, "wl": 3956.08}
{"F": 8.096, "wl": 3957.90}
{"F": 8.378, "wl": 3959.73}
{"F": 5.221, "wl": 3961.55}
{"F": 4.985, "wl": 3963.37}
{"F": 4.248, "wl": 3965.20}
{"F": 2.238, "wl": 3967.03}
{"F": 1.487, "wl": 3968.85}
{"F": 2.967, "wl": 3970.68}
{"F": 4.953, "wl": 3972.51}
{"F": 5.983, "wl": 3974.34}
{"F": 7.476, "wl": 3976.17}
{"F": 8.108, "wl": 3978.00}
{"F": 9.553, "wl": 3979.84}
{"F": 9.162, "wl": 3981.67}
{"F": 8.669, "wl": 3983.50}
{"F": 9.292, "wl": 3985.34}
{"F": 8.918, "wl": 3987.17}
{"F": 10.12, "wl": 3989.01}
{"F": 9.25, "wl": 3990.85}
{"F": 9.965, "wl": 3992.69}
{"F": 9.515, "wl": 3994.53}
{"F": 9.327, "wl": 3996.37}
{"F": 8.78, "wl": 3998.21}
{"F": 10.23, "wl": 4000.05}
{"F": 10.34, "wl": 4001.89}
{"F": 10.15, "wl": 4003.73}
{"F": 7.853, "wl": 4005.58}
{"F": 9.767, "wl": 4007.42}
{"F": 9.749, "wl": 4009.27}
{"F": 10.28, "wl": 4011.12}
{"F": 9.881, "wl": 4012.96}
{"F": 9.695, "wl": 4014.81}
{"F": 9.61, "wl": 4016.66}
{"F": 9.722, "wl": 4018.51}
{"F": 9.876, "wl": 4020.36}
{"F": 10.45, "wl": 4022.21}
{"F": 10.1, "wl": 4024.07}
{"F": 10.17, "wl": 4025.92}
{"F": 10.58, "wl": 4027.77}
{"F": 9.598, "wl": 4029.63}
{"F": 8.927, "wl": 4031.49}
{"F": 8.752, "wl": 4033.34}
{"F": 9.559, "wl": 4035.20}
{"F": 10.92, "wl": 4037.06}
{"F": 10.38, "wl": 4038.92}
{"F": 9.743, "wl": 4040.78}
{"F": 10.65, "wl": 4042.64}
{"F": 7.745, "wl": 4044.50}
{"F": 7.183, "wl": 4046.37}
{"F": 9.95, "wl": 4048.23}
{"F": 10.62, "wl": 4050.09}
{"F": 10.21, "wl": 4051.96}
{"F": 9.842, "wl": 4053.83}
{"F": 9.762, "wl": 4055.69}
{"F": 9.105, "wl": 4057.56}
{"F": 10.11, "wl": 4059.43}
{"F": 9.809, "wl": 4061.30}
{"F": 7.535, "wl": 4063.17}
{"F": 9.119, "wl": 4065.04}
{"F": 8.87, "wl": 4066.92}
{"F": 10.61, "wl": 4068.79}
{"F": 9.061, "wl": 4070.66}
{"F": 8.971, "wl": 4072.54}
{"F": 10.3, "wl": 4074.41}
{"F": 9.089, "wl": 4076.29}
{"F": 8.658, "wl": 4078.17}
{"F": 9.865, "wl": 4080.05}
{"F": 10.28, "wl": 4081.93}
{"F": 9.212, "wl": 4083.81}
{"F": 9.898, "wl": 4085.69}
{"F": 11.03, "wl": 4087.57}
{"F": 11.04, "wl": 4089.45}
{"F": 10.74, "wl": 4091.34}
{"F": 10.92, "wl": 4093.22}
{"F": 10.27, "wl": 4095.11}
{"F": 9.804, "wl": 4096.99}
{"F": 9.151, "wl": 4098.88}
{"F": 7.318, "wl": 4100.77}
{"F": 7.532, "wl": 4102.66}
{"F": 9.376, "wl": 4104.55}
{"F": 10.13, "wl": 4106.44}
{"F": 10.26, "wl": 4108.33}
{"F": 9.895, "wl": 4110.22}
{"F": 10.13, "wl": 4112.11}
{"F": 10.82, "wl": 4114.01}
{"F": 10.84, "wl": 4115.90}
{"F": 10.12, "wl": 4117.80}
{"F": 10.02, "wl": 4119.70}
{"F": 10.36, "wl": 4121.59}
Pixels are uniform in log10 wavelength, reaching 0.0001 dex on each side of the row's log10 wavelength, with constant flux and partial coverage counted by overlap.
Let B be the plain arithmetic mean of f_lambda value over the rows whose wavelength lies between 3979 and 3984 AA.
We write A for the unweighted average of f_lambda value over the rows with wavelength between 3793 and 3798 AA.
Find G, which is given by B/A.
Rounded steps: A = 6.7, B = 9.1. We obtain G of 1.4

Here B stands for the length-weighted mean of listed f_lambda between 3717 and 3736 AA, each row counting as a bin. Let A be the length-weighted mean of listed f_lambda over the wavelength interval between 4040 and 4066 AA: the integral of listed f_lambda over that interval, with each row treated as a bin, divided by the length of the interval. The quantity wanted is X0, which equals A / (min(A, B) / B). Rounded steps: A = 9.4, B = 6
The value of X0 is 9.38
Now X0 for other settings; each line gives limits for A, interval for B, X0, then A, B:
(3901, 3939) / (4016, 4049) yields 9.66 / 6.1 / 10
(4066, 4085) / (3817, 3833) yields 9.50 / 9.5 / 6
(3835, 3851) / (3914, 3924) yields 7.56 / 6.4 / 8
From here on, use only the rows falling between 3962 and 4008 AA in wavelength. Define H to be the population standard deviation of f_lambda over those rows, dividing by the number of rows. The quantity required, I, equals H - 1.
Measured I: 1.6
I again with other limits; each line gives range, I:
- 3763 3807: 0.1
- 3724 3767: 0.6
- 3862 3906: 0.0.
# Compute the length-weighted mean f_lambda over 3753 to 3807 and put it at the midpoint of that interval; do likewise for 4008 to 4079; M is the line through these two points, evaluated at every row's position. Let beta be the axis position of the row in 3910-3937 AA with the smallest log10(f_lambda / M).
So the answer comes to 3934.28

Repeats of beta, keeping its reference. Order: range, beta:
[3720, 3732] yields 3721.05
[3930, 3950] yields 3934.28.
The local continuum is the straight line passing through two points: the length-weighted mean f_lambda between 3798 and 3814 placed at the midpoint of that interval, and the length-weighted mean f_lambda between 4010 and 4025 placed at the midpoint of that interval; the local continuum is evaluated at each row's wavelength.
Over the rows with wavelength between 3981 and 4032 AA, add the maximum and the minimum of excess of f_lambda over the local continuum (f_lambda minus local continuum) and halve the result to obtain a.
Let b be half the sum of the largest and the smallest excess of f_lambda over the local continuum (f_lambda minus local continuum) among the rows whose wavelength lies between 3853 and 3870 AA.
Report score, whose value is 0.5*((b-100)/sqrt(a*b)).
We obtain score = -43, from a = -0.7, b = -1.89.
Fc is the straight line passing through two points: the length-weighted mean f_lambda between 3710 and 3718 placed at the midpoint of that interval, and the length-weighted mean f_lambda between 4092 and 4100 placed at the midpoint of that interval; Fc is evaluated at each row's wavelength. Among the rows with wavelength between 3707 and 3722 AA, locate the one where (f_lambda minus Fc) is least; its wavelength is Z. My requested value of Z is 3721.05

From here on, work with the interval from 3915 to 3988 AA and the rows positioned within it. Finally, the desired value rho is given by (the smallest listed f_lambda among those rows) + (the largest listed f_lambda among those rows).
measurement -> 11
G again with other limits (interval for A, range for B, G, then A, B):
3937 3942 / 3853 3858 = 1.4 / 5.2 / 7.4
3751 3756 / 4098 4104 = 1.0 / 8.0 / 8.0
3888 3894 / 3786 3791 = 1.1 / 6.7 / 7.4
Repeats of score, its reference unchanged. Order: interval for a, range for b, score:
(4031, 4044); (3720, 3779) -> -76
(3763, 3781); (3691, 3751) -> -73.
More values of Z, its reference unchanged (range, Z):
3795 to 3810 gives 3798.96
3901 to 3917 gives 3905.40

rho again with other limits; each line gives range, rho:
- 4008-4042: 20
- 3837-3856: 13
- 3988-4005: 19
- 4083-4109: 18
